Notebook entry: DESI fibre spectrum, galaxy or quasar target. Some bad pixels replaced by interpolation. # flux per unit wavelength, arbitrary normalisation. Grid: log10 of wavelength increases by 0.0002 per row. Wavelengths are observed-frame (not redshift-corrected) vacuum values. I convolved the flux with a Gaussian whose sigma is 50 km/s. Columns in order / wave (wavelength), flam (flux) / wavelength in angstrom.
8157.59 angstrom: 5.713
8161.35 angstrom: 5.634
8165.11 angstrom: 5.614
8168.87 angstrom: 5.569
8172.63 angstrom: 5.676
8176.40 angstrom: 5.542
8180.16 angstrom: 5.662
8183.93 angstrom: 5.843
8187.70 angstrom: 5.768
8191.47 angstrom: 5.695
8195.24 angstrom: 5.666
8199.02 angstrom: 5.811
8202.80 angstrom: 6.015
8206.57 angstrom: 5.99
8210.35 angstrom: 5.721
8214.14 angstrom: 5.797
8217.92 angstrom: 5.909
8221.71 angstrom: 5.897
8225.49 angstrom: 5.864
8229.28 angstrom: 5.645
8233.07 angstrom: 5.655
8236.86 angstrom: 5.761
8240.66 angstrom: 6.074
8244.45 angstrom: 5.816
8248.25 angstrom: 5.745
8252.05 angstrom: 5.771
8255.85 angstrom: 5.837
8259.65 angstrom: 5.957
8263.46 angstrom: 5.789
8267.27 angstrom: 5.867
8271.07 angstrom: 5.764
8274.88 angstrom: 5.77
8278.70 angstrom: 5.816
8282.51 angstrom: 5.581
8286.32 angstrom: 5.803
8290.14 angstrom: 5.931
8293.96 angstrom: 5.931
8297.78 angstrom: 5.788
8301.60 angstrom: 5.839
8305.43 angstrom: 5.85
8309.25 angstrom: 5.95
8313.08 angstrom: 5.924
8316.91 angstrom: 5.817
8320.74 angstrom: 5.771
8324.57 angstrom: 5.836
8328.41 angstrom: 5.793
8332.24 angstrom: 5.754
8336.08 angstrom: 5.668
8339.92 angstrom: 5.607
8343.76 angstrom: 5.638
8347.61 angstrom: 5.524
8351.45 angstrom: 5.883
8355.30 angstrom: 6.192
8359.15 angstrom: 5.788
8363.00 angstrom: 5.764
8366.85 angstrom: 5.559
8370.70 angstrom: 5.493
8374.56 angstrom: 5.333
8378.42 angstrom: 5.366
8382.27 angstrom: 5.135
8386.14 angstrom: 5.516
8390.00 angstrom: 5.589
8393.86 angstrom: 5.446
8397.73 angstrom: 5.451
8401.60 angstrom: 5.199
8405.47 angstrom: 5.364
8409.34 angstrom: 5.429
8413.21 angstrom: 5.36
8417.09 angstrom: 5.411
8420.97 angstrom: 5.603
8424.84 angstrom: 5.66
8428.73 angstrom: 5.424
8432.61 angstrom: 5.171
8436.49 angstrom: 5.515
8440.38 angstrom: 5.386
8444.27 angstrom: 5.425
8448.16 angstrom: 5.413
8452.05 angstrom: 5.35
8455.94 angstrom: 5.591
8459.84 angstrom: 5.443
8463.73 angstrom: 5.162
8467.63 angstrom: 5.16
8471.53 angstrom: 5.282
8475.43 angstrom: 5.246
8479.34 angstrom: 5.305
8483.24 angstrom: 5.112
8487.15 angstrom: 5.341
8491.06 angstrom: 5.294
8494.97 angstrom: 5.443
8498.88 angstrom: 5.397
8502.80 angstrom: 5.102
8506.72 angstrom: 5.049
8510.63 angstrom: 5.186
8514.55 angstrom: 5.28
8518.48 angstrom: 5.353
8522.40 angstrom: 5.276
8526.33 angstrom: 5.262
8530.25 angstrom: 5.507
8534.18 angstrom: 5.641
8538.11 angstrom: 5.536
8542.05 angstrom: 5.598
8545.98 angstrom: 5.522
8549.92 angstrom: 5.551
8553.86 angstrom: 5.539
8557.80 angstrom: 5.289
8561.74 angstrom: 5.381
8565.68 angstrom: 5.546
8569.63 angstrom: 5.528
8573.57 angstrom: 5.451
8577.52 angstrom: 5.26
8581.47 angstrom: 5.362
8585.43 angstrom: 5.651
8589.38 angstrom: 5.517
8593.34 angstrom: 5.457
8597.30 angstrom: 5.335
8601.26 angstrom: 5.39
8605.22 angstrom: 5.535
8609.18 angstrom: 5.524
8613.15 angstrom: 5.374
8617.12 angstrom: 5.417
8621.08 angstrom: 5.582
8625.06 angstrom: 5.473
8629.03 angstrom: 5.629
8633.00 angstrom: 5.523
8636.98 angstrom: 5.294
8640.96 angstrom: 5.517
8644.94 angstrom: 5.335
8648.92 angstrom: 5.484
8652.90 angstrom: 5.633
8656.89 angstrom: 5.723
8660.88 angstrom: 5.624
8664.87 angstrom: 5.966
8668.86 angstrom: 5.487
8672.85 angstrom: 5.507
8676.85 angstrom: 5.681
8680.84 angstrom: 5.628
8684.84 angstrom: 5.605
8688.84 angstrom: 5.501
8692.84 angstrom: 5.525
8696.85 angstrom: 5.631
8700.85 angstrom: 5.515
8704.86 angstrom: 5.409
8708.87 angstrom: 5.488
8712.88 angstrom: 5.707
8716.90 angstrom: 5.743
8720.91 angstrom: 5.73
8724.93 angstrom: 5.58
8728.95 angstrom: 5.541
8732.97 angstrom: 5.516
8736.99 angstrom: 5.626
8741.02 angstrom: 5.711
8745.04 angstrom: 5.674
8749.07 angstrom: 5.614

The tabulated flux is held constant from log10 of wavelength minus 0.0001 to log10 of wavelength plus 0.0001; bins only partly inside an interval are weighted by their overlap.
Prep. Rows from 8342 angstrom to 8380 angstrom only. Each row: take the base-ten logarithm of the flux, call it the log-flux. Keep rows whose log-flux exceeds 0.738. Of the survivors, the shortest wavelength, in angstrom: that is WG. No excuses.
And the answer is 8343.76 angstrom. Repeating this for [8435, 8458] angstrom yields 8436.49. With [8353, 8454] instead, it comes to 8355.30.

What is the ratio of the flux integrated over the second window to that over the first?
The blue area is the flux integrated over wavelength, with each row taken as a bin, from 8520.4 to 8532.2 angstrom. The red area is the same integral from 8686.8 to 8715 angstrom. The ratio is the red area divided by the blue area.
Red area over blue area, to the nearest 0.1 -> 2.5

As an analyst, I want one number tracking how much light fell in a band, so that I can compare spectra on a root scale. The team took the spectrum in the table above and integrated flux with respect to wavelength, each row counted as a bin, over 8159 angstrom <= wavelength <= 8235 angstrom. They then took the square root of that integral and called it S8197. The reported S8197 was 21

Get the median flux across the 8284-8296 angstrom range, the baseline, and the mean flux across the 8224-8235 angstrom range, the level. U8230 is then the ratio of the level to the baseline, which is 0.96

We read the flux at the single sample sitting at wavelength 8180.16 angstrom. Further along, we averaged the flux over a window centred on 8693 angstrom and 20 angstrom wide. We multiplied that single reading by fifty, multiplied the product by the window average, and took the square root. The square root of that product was 39.7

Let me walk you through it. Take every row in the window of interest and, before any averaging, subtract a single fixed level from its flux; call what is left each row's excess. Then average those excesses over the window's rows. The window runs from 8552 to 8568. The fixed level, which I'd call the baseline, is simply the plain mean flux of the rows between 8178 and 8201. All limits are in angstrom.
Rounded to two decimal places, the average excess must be -0.30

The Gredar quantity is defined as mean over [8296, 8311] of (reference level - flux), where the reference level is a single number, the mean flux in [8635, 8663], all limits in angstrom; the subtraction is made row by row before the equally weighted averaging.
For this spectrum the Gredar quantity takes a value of -0.34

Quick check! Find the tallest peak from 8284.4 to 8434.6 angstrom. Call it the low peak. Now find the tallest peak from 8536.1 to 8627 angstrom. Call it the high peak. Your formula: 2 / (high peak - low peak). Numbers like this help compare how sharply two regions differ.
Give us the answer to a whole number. -4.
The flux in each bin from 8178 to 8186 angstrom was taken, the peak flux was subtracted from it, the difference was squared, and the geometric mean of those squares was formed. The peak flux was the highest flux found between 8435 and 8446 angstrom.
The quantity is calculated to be 0.05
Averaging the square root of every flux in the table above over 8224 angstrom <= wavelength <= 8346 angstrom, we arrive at 2.41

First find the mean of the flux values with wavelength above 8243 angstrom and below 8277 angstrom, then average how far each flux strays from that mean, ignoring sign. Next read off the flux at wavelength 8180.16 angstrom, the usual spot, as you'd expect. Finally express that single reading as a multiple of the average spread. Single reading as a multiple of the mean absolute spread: 113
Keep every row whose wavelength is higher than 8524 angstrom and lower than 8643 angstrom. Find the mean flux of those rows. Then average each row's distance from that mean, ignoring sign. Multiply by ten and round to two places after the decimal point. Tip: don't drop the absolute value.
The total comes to 0.94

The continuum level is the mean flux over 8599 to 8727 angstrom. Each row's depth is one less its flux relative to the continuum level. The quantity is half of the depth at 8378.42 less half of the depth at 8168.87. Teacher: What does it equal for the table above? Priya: 0.018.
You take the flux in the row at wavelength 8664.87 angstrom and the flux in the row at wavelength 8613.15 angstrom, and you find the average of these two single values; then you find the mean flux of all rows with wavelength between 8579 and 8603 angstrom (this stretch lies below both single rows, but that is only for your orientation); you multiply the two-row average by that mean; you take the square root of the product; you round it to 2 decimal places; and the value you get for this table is 5.56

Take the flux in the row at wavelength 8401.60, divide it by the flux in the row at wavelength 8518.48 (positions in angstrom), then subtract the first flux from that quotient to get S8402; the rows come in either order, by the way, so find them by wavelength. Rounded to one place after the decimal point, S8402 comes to -4.2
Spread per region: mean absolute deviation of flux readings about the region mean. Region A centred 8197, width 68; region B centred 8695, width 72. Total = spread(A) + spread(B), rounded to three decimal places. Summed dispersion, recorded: 0.215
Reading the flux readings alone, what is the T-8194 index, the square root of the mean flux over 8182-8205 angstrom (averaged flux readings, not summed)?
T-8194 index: 2.41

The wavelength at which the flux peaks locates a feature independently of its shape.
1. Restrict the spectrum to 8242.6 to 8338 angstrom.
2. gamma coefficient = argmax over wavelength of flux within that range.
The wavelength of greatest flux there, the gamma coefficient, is 8259.65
